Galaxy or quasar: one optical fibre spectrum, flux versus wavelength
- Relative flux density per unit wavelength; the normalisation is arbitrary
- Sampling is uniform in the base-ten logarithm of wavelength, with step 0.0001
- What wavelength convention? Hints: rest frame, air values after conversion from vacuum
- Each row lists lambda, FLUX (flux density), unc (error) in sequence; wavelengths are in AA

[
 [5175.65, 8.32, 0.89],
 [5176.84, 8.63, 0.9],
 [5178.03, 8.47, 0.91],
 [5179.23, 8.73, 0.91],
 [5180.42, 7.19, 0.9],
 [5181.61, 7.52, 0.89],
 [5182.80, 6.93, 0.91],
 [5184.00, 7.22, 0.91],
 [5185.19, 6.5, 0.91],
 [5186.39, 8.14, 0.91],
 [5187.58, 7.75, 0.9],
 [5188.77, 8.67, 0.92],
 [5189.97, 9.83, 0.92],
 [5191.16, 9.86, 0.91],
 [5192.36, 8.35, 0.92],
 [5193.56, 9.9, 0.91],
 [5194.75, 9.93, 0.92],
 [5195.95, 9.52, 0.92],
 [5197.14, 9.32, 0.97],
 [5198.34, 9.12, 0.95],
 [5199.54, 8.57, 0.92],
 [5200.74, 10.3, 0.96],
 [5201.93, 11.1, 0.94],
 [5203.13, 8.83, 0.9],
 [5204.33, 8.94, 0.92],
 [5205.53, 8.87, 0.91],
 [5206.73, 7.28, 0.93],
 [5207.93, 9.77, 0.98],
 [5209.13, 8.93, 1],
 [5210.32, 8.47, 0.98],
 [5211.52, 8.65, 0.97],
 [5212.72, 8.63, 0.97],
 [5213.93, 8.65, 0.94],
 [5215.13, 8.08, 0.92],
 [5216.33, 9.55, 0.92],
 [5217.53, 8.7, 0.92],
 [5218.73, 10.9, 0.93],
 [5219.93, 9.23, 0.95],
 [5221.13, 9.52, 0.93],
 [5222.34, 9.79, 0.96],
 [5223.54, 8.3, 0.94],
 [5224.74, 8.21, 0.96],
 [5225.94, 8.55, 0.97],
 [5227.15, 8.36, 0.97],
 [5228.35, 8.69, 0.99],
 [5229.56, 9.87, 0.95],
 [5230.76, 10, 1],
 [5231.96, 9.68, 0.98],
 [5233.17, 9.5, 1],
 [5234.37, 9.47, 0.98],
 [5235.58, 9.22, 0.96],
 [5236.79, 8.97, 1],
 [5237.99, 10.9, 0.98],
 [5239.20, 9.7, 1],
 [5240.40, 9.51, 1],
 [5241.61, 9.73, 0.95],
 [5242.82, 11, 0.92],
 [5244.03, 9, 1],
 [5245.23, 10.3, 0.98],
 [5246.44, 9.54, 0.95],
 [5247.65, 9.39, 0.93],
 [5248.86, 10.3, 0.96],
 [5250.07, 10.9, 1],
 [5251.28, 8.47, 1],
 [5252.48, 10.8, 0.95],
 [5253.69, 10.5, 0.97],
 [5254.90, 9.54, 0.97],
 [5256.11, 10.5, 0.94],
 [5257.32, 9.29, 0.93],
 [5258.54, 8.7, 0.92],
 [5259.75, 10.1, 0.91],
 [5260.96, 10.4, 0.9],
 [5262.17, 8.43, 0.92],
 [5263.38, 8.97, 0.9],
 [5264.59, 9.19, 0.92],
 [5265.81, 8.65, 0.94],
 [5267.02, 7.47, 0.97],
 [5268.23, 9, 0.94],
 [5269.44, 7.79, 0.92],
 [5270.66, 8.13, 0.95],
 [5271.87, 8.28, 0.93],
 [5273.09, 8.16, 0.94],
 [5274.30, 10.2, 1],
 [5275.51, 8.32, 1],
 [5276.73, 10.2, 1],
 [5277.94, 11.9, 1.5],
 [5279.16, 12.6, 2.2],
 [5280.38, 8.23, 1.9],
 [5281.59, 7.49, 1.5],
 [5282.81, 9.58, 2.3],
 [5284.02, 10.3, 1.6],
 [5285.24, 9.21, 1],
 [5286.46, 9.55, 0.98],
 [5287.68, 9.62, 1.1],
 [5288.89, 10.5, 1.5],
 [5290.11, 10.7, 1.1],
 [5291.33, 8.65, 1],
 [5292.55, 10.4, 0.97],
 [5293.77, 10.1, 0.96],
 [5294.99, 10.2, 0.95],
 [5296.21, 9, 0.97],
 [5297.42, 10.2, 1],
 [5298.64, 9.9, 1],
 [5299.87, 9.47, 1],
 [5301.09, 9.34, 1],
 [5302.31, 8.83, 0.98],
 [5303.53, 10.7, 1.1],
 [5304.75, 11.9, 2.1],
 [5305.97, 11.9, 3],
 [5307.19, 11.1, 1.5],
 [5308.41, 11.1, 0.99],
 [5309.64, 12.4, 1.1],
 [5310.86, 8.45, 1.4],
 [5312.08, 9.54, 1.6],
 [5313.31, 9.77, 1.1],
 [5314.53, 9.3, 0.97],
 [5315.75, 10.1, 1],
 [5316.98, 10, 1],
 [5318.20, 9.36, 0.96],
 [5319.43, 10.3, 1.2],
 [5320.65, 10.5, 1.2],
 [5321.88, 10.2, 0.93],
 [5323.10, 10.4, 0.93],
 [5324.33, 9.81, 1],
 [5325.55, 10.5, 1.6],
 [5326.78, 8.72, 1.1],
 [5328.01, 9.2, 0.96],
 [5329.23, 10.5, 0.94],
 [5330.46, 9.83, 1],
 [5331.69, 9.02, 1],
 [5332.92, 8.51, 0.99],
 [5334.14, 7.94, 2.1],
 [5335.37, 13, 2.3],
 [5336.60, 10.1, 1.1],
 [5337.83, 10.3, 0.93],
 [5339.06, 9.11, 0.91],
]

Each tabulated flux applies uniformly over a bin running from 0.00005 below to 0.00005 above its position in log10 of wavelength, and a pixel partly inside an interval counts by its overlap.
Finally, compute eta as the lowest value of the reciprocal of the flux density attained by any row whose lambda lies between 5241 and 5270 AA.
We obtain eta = 0.0909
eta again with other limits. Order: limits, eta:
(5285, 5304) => 0.0935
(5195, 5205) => 0.0901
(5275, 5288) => 0.0794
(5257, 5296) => 0.0794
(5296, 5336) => 0.0769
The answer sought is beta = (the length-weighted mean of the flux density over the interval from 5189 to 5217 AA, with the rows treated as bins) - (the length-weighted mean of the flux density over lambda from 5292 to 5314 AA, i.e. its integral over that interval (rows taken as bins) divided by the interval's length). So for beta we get -1.1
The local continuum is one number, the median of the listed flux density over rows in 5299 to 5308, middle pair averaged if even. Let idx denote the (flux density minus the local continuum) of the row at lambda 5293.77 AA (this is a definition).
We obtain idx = -0.6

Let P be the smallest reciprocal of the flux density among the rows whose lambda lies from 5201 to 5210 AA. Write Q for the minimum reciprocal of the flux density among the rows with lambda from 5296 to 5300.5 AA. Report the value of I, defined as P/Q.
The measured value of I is 0.92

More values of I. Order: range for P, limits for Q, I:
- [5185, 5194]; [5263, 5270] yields 0.93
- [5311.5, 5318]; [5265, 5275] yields 1.01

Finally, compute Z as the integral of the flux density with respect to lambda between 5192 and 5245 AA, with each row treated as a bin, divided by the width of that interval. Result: 9.3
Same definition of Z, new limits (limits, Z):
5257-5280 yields 9.2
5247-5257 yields 10.0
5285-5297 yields 9.8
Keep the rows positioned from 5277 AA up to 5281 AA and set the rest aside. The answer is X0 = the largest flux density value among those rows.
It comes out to 12.6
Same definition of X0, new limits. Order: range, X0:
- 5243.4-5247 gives 10.3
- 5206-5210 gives 9.77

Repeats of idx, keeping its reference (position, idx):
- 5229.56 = -0.8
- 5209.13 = -1.8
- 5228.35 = -2.0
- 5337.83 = -0.4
